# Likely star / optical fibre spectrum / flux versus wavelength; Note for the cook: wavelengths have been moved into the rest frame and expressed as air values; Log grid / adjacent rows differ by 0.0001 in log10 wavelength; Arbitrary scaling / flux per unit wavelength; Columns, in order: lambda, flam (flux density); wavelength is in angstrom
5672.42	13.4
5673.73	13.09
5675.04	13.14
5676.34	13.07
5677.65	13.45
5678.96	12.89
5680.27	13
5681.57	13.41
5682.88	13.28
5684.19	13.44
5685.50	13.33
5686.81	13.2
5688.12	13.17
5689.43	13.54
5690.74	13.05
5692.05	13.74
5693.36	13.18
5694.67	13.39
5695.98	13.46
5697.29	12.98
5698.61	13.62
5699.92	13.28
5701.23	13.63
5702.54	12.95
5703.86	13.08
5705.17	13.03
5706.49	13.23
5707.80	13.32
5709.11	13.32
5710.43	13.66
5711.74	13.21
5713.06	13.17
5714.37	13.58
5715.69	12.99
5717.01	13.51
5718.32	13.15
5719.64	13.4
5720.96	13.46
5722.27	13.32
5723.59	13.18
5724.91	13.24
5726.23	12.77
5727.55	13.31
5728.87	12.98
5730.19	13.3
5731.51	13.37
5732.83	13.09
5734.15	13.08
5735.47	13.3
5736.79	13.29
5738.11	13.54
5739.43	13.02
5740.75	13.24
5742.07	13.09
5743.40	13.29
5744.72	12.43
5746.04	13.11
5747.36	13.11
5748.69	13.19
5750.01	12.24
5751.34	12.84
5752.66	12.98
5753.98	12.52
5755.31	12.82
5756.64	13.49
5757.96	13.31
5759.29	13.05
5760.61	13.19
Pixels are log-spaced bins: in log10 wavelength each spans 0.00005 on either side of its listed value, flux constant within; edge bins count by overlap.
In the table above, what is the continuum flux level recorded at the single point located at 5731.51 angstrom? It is 13.37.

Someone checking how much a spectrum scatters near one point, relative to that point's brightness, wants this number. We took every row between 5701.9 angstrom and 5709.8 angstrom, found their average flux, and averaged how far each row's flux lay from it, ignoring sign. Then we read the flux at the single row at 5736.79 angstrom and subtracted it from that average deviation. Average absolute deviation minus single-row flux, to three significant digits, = -13.2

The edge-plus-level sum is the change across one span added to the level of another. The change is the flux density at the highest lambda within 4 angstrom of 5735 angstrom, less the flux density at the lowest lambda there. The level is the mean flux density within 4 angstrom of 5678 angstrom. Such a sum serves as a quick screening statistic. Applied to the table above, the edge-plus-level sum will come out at 13.3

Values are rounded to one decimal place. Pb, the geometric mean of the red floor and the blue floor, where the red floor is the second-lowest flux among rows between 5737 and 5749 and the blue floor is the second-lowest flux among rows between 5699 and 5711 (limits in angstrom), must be 13.0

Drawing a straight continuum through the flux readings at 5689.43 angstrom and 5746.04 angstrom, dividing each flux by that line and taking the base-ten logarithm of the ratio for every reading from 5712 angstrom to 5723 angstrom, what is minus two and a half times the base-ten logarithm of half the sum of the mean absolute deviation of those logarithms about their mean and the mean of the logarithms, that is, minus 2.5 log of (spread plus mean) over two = 6.4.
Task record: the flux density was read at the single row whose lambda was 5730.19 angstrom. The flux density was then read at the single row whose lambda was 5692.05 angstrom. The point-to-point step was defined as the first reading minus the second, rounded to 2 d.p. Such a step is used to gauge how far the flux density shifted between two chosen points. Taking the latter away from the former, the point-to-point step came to -0.44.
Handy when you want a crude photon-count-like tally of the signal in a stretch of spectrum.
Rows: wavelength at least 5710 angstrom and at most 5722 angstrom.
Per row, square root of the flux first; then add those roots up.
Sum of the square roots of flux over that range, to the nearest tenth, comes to 32.9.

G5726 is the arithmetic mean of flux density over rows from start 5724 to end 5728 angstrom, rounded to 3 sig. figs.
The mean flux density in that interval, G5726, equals 13.1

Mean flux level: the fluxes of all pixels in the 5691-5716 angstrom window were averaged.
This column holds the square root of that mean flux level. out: 3.65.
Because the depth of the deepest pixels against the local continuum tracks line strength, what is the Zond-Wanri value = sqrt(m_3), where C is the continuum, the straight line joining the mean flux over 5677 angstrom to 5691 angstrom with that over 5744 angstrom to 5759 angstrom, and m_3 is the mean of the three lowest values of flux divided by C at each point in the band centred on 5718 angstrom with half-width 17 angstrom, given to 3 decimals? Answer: 0.992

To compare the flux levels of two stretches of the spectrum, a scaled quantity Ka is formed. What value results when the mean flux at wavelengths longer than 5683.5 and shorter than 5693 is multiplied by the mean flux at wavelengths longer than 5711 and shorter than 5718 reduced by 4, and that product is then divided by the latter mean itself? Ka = 9.33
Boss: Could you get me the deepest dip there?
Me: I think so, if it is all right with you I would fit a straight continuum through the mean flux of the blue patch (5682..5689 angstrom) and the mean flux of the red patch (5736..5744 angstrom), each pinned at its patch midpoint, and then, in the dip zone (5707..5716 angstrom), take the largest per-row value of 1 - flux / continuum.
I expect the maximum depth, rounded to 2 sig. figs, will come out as 0.021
